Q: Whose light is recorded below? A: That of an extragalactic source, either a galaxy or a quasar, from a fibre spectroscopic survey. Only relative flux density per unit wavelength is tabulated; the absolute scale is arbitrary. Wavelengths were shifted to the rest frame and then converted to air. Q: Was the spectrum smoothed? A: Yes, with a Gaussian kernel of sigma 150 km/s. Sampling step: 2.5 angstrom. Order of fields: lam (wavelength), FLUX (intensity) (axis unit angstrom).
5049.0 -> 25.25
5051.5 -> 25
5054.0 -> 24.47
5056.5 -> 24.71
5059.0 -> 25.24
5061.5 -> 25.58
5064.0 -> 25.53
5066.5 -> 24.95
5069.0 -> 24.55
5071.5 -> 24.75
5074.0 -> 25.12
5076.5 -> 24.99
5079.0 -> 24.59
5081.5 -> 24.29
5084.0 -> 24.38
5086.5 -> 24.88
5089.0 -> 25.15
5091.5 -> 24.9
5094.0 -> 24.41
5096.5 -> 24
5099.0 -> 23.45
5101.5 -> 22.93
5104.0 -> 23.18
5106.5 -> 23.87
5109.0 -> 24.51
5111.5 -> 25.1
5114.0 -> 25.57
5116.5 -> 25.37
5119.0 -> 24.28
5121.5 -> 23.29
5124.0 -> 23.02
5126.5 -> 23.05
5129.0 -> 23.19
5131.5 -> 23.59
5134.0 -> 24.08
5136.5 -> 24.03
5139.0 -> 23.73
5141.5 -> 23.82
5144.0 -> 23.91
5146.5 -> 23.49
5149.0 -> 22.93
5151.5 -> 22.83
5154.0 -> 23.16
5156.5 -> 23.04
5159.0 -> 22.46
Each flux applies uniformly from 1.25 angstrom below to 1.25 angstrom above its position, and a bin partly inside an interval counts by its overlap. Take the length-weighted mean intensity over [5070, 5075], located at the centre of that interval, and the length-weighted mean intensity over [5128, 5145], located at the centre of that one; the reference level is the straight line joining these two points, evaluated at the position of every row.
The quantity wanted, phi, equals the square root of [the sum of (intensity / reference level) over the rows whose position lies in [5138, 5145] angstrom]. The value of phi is 1.737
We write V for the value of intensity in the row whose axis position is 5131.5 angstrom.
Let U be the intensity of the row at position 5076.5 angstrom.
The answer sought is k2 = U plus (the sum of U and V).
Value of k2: 73.6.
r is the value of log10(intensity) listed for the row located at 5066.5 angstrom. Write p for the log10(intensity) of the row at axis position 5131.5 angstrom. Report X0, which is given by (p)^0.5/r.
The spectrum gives 0.839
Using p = 1.37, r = 1.397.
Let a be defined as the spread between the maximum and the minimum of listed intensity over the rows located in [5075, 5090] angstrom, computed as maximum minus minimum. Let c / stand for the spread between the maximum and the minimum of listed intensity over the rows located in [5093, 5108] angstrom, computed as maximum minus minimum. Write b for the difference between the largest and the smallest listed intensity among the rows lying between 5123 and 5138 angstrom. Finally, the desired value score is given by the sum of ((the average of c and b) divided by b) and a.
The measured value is 2.1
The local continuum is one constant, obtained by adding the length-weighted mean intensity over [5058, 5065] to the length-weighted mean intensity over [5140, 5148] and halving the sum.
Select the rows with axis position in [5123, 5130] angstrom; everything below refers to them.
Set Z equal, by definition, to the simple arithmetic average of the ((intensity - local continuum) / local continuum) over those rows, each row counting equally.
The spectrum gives -0.06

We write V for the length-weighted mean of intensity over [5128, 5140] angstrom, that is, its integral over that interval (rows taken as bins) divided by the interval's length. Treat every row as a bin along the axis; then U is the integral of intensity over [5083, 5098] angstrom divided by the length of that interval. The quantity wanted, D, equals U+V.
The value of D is 48.3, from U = 24.6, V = 23.7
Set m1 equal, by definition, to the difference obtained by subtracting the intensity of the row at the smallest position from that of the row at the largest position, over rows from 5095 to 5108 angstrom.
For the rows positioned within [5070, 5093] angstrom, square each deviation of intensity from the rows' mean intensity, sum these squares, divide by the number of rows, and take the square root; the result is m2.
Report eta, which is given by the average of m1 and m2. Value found 0.08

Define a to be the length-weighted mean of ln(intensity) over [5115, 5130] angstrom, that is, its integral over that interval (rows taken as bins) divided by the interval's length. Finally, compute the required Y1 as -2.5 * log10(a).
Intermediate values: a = 3.17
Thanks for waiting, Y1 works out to -1.25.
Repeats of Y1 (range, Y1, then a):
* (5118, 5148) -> -1.25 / 3.16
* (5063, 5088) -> -1.27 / 3.21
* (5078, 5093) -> -1.27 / 3.21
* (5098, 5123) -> -1.26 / 3.18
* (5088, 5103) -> -1.26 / 3.18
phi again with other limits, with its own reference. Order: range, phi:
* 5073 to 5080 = 1.734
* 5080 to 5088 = 1.726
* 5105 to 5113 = 1.740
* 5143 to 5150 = 1.727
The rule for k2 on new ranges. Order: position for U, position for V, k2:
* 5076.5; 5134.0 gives 74.1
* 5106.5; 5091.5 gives 72.6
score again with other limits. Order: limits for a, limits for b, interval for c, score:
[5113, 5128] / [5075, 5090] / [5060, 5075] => 3.6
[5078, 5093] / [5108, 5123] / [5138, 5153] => 1.6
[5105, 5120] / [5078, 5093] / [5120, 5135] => 2.8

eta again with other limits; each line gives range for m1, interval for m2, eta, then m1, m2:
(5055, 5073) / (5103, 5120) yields 0.42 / 0.040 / 0.80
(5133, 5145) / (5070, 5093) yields 0.06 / -0.170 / 0.29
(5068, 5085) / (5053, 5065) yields 0.14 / -0.170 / 0.44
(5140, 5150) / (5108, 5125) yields 0.02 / -0.890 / 0.92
